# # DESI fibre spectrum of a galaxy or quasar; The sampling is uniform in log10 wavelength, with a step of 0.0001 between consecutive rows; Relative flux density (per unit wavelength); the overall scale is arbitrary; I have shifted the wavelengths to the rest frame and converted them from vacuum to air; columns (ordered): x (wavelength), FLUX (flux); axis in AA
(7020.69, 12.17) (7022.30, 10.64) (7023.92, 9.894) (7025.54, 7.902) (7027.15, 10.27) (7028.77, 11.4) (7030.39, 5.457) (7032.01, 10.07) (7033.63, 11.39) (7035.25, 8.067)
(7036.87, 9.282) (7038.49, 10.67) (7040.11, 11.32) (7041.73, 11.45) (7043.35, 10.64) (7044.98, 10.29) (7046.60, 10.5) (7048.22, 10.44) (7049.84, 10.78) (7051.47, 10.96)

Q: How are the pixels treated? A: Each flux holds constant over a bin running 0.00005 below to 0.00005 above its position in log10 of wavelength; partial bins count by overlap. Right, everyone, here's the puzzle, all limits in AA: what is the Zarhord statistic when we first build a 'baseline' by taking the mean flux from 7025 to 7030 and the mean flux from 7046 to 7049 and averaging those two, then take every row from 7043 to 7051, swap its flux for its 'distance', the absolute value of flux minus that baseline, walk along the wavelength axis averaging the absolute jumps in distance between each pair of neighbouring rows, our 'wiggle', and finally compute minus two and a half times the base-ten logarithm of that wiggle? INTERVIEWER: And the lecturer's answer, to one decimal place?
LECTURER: 1.5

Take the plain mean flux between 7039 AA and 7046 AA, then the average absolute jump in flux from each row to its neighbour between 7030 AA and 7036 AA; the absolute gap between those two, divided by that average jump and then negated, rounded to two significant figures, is -2.5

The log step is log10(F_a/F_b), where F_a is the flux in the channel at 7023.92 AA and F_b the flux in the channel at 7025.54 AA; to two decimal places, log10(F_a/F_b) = 0.10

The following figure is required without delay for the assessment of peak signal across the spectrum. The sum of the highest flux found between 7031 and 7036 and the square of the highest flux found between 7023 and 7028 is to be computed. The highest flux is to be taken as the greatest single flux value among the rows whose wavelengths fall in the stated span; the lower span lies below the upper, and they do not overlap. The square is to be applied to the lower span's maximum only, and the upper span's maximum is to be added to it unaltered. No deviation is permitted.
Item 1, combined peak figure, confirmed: 116.9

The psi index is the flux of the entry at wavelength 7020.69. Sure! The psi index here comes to 12.17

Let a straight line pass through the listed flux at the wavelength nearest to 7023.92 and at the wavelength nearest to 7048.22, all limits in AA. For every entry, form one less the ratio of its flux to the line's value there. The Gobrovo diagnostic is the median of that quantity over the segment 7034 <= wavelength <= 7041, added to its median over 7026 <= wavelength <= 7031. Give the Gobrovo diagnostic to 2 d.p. -0.01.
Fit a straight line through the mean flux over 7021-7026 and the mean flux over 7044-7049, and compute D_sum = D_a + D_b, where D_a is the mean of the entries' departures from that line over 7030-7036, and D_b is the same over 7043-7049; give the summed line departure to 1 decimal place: -1.0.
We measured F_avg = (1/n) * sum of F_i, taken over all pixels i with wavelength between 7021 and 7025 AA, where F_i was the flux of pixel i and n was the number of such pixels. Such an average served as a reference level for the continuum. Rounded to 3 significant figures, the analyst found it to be 10.3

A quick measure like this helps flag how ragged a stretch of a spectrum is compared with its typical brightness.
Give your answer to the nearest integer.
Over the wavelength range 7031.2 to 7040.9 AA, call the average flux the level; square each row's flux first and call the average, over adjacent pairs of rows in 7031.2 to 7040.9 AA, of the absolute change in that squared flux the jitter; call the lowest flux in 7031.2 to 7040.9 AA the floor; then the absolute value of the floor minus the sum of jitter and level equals 33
